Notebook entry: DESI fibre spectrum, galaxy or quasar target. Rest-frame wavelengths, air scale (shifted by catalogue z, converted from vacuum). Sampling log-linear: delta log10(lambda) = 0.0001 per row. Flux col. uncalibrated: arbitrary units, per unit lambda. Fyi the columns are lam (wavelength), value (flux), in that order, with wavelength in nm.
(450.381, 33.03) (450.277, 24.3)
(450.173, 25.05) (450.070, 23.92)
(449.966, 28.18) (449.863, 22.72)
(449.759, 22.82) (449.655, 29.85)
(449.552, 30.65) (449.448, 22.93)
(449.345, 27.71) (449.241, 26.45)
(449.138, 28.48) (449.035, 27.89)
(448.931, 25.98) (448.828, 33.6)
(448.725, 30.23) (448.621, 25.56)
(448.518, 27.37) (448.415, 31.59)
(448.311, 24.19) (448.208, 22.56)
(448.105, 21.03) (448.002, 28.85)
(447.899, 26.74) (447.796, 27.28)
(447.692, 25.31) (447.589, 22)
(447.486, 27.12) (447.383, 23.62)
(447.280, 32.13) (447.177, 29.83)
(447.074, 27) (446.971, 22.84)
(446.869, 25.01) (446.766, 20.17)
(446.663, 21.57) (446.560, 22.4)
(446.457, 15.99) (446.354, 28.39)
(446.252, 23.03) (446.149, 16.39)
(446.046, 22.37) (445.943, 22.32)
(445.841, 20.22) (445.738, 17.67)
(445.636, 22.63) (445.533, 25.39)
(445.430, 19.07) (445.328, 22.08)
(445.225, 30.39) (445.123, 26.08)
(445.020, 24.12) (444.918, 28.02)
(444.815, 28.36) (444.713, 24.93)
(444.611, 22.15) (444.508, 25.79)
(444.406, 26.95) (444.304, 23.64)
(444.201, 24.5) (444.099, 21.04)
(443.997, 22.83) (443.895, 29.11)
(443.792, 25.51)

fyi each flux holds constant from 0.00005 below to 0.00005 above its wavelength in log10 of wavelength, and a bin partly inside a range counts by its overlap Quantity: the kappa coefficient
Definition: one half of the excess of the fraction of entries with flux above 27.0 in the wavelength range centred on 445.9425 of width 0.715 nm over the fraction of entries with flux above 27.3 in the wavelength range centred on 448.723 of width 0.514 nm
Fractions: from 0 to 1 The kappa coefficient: -0.30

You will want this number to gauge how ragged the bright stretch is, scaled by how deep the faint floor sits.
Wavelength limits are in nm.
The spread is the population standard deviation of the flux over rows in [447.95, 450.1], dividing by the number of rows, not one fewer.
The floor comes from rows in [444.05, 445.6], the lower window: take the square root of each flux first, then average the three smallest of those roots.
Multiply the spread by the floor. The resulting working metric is 15.1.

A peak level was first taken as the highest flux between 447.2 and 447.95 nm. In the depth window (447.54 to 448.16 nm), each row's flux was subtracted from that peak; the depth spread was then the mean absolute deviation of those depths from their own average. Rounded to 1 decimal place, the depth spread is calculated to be 2.5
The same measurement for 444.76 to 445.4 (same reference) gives 2.4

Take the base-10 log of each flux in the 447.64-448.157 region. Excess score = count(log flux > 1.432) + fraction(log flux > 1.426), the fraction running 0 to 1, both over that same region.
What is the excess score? 2.6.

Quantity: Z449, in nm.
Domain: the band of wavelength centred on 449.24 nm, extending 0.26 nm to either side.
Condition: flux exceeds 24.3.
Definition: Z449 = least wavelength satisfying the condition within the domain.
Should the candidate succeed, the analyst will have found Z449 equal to 449.035 nm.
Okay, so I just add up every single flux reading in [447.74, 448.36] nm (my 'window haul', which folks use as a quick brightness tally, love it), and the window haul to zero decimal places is 151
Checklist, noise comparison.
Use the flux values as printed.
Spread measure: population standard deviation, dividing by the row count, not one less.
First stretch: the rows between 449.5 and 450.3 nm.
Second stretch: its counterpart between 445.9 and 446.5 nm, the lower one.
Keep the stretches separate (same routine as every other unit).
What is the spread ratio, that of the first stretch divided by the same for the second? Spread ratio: 0.70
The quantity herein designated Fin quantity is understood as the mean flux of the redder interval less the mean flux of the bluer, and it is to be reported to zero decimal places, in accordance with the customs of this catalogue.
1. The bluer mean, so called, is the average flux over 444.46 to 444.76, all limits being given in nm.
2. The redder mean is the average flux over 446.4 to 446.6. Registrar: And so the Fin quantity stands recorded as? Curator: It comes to -5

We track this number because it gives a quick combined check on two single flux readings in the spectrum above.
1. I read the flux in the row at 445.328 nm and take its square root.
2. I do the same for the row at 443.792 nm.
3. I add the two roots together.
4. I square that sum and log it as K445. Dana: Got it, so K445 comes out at 95.1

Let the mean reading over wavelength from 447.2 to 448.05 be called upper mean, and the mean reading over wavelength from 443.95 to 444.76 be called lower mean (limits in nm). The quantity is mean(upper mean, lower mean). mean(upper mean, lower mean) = 25.3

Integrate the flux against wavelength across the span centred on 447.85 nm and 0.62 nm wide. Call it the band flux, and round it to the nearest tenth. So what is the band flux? 15.6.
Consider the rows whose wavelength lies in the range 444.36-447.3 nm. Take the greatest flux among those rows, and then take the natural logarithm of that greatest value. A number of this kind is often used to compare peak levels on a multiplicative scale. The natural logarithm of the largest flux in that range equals 3.47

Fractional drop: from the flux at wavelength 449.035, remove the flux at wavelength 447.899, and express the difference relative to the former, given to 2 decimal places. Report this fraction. 0.04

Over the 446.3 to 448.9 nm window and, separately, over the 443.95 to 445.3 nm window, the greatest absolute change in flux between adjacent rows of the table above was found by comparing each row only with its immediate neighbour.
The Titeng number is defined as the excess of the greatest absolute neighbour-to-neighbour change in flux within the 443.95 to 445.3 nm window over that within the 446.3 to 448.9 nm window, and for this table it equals -8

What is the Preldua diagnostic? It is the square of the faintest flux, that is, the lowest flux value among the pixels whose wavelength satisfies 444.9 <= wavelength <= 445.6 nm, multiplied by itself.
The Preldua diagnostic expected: 364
